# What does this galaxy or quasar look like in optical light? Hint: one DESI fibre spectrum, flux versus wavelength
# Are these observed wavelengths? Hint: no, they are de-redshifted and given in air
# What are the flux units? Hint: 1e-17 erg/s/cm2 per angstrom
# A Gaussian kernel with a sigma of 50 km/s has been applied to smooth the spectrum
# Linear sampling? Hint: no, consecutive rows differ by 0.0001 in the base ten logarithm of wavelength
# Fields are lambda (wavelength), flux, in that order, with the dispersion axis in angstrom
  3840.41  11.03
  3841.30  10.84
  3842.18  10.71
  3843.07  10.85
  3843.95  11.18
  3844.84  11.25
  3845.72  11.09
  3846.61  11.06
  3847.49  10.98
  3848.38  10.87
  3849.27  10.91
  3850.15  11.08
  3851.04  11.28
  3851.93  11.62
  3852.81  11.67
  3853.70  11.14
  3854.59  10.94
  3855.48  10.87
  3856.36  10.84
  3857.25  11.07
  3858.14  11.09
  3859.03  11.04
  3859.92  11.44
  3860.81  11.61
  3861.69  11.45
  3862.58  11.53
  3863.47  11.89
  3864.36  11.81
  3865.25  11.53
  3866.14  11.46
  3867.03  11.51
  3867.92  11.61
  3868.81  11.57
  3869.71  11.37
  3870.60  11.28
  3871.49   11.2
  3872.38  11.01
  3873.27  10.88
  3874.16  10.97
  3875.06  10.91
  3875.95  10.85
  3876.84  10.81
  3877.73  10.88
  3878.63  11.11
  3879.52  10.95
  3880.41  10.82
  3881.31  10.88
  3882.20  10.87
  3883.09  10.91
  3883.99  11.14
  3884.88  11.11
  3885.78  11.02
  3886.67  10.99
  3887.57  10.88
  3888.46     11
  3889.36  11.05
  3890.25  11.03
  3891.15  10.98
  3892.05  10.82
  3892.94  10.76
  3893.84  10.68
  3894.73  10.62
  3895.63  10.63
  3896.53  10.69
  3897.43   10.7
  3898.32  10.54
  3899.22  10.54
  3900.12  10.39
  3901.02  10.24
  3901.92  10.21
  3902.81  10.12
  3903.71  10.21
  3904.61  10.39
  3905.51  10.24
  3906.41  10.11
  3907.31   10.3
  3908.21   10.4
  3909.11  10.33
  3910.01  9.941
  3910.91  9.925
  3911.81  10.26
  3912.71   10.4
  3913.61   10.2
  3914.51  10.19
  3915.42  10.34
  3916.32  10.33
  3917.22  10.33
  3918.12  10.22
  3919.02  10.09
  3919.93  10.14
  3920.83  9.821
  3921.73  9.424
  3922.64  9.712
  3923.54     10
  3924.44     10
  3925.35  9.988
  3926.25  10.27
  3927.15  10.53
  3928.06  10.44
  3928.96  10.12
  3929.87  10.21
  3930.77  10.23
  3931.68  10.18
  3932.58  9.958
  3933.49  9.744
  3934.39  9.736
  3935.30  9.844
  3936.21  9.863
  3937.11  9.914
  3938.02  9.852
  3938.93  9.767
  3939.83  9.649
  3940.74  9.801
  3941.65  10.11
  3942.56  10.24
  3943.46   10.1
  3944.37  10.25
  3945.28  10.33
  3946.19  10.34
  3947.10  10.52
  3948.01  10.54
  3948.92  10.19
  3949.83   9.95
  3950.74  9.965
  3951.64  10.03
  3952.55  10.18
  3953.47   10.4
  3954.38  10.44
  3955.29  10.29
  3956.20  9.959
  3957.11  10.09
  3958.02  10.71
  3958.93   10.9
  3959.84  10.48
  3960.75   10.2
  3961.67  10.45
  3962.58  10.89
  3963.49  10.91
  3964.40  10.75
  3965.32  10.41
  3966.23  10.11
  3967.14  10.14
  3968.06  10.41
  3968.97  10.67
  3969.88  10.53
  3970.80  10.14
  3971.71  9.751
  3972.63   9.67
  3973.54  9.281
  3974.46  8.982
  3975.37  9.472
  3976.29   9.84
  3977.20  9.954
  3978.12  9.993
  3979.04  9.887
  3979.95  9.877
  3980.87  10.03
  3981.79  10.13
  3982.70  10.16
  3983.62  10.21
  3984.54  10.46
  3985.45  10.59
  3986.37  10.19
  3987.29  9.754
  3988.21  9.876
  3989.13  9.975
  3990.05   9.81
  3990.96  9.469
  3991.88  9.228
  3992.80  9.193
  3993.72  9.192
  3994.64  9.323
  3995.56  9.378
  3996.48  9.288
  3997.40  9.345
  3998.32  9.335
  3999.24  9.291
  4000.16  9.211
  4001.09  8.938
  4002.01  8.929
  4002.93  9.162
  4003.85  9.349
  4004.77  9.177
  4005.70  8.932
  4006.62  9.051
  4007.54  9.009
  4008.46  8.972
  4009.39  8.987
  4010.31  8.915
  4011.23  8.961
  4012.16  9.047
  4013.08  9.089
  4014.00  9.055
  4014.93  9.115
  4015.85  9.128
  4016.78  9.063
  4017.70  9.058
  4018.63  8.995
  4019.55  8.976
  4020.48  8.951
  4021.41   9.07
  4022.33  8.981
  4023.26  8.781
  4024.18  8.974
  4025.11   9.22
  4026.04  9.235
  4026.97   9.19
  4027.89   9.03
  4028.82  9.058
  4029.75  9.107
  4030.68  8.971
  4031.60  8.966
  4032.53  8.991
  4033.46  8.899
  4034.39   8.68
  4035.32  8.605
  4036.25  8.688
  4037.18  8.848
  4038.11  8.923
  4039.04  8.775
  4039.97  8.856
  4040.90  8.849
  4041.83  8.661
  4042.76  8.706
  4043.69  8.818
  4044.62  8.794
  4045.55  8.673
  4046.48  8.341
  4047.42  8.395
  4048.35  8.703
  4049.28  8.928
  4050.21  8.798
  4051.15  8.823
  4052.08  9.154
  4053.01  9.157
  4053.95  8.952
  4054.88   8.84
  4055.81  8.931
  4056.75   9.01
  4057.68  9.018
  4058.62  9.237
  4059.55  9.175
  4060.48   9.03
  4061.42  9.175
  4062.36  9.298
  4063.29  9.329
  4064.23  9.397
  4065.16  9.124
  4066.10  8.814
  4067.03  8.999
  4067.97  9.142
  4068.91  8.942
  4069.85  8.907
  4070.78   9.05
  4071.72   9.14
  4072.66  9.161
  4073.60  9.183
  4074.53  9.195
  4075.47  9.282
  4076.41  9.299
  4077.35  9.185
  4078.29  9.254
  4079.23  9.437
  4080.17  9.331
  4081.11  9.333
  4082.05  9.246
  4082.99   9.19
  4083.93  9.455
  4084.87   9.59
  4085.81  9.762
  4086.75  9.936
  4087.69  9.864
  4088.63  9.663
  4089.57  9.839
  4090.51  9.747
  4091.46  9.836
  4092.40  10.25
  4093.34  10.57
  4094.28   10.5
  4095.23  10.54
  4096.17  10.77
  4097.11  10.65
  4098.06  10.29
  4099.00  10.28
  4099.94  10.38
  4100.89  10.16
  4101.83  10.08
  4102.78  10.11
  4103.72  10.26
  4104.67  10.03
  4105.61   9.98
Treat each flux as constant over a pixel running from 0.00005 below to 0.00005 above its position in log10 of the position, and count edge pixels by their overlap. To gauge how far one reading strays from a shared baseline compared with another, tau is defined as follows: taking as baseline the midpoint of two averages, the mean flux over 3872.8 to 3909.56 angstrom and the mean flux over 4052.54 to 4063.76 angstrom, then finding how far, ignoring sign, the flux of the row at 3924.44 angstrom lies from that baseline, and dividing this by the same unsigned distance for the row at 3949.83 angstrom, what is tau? 2.02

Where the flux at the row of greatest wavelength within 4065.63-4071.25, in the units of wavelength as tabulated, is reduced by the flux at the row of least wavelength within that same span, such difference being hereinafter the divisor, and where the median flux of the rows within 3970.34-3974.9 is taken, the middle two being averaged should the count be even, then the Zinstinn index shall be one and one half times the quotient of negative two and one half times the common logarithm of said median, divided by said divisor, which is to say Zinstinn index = -16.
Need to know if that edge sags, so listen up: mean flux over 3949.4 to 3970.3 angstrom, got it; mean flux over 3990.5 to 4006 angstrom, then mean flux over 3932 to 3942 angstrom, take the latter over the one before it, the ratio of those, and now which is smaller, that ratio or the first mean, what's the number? 1.07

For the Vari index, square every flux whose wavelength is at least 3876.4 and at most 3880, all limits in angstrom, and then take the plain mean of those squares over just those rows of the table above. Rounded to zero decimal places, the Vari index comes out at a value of 120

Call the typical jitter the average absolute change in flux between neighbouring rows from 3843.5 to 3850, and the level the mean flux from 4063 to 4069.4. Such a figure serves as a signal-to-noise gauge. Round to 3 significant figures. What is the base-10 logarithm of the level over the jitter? 2.05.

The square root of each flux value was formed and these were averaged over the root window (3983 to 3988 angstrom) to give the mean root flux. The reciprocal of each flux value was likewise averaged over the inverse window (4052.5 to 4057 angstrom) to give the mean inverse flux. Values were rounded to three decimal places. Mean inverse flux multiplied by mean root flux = 0.356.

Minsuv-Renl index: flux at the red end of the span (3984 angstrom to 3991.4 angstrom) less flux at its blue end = -0.99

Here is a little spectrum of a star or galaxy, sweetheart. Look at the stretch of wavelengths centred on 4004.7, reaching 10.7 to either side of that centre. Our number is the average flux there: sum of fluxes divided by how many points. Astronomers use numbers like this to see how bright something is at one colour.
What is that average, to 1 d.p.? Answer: 9.1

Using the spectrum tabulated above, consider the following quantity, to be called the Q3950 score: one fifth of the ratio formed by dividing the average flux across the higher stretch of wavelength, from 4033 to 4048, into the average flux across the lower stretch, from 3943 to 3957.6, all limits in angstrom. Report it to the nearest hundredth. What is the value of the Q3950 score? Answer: 0.23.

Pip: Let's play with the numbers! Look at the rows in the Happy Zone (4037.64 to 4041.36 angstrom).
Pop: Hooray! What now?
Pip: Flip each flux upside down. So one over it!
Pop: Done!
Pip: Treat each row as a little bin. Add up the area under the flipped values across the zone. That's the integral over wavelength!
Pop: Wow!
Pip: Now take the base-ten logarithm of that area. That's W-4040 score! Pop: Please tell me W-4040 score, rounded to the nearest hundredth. -0.38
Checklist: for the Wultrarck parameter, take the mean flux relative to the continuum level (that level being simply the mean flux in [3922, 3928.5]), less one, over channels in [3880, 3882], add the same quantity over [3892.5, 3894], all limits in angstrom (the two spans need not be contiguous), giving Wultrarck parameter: 0.13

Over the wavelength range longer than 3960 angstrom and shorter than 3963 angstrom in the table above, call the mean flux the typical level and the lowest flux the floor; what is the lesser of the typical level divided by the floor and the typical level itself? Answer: 1.03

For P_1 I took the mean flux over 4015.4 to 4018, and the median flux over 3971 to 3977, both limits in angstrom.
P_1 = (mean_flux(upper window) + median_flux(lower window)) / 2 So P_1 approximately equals 9.3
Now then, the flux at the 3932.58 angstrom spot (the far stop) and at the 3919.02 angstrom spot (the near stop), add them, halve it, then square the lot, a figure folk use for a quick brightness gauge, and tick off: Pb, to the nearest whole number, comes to 100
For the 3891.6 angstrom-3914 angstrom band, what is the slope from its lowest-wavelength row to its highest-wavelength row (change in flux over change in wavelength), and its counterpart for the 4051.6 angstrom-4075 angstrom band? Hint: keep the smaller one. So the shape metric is -0.029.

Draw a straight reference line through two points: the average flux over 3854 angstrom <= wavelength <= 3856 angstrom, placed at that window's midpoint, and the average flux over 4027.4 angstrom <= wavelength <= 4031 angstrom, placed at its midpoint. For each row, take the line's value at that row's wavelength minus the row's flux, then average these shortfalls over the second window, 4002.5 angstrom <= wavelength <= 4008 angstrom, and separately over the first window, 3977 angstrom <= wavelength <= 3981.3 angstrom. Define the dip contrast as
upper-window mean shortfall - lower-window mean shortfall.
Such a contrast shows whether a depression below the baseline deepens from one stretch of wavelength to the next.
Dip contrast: 0.55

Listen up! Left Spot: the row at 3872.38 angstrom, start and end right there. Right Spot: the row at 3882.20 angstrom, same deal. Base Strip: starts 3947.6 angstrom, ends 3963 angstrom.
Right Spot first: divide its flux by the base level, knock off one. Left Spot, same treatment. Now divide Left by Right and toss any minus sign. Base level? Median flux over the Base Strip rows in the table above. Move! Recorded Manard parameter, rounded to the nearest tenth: 1.2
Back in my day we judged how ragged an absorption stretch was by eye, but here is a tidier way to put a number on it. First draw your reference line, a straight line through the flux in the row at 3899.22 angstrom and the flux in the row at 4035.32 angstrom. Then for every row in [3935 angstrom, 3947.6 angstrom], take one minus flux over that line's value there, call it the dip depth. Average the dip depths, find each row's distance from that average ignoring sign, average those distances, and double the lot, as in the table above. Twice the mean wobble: 0.055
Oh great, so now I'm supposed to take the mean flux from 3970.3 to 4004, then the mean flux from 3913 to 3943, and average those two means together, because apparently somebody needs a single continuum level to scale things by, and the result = 9.8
